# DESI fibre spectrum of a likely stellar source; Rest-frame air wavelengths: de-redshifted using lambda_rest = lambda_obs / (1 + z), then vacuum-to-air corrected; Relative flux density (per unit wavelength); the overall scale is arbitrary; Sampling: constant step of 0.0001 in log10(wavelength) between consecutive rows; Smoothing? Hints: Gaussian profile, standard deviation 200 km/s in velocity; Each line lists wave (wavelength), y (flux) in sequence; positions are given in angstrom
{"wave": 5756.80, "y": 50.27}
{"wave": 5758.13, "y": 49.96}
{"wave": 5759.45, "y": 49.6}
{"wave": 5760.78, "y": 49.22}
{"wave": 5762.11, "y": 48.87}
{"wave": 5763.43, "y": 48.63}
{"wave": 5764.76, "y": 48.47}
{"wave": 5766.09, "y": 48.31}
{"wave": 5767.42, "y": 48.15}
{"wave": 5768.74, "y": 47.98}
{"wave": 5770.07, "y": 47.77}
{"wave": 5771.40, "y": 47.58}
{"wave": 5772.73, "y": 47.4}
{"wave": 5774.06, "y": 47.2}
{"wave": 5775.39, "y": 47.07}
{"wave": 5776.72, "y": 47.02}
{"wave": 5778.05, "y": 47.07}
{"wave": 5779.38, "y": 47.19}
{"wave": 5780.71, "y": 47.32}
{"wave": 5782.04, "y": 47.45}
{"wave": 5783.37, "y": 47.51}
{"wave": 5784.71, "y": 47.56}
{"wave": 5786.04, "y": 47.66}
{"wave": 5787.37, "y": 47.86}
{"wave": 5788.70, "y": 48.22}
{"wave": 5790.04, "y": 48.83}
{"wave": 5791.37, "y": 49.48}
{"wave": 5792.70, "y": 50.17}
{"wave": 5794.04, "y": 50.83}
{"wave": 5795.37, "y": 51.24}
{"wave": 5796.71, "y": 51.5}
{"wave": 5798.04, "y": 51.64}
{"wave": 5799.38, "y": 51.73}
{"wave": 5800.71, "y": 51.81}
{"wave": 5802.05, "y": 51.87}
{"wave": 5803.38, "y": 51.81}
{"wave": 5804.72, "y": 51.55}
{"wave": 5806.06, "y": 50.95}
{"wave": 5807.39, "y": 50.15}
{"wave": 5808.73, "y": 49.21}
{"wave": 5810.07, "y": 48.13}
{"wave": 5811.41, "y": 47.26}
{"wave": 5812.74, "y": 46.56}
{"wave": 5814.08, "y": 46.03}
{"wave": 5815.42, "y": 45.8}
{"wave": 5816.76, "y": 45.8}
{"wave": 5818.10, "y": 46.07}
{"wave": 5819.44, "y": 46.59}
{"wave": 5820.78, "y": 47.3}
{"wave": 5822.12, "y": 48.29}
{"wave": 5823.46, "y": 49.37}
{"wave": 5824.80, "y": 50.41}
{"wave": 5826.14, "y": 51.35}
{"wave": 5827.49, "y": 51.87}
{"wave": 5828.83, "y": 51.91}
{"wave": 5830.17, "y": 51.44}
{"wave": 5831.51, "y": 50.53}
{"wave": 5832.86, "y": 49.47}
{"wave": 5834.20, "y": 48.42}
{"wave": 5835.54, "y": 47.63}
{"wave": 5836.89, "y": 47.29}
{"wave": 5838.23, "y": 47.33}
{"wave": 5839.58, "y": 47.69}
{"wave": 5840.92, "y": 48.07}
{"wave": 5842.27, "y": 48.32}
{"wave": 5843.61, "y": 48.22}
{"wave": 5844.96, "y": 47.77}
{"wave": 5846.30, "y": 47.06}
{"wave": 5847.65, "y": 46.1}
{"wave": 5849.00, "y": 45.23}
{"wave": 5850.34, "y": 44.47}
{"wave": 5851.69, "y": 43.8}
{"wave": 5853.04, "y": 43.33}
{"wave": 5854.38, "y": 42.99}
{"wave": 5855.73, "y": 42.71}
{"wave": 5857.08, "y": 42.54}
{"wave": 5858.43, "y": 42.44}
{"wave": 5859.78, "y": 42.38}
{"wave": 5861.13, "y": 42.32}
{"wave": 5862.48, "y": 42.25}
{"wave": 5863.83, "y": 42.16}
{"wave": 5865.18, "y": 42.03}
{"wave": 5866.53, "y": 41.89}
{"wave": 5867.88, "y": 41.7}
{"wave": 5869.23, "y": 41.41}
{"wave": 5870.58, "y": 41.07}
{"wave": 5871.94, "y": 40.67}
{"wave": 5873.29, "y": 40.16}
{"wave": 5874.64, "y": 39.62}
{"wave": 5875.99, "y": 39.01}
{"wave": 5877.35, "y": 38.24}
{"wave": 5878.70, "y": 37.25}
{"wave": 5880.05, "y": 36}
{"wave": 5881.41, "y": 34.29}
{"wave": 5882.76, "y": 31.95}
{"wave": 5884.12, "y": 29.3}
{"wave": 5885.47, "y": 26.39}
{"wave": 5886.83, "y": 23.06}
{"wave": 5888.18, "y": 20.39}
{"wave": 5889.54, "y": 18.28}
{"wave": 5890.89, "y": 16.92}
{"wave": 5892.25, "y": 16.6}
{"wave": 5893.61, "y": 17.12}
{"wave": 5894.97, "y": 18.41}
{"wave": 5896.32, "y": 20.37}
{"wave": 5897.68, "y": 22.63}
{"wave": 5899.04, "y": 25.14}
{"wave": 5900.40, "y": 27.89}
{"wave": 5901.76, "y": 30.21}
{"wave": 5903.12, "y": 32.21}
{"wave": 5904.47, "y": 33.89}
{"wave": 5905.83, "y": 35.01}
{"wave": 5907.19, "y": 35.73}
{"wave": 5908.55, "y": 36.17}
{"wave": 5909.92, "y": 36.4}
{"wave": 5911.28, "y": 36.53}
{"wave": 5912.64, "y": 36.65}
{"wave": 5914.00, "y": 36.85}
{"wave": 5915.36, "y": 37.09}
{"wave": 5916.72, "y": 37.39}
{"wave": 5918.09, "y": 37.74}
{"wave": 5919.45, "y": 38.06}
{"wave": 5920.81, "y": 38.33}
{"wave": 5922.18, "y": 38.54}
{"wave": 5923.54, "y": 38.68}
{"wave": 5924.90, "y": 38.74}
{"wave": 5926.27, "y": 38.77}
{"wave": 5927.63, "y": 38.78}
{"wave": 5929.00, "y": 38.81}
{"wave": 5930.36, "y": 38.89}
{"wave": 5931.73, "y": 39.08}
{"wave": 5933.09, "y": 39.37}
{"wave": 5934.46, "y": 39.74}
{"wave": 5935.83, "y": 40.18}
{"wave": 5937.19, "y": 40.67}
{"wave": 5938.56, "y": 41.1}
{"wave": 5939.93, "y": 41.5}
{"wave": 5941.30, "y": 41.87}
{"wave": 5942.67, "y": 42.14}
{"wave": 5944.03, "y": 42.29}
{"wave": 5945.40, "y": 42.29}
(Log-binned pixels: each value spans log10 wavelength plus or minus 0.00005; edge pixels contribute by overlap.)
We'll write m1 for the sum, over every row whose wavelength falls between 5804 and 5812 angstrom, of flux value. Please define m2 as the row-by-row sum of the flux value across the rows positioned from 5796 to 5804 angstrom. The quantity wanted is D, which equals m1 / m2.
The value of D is 1.0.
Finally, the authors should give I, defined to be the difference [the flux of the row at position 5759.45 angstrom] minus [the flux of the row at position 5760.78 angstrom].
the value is 0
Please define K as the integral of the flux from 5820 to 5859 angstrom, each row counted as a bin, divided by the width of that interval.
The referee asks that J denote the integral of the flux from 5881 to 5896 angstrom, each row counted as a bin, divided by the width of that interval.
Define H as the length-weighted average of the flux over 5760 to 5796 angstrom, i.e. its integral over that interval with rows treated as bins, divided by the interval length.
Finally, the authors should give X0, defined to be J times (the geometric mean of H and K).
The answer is 1086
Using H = 48.2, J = 23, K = 47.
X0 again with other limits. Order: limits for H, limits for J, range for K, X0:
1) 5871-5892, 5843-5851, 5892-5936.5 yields 1514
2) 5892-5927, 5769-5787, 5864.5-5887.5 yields 1638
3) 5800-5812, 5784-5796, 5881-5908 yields 1767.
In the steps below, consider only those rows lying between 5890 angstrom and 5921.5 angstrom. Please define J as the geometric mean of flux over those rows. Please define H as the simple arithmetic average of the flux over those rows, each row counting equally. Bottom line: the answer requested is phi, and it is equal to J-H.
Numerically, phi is -1.19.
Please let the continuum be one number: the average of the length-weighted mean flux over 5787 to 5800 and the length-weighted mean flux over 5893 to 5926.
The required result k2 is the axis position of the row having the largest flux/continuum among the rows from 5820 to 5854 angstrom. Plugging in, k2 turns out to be 5828.83 angstrom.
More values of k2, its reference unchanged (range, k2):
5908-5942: 5941.30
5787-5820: 5802.05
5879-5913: 5912.64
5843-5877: 5843.61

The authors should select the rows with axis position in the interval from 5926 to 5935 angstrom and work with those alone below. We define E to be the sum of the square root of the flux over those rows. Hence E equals 43.7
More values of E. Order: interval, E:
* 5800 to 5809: 50.0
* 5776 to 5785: 48.1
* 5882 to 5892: 33.9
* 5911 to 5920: 42.7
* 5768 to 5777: 48.2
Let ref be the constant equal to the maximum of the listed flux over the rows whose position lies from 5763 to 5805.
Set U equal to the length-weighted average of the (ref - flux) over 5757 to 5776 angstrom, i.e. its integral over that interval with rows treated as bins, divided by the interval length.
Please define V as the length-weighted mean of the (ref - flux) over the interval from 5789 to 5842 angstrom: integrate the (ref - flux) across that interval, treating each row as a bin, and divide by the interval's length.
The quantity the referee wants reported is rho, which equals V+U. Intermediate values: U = 3.5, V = 3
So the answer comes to 6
